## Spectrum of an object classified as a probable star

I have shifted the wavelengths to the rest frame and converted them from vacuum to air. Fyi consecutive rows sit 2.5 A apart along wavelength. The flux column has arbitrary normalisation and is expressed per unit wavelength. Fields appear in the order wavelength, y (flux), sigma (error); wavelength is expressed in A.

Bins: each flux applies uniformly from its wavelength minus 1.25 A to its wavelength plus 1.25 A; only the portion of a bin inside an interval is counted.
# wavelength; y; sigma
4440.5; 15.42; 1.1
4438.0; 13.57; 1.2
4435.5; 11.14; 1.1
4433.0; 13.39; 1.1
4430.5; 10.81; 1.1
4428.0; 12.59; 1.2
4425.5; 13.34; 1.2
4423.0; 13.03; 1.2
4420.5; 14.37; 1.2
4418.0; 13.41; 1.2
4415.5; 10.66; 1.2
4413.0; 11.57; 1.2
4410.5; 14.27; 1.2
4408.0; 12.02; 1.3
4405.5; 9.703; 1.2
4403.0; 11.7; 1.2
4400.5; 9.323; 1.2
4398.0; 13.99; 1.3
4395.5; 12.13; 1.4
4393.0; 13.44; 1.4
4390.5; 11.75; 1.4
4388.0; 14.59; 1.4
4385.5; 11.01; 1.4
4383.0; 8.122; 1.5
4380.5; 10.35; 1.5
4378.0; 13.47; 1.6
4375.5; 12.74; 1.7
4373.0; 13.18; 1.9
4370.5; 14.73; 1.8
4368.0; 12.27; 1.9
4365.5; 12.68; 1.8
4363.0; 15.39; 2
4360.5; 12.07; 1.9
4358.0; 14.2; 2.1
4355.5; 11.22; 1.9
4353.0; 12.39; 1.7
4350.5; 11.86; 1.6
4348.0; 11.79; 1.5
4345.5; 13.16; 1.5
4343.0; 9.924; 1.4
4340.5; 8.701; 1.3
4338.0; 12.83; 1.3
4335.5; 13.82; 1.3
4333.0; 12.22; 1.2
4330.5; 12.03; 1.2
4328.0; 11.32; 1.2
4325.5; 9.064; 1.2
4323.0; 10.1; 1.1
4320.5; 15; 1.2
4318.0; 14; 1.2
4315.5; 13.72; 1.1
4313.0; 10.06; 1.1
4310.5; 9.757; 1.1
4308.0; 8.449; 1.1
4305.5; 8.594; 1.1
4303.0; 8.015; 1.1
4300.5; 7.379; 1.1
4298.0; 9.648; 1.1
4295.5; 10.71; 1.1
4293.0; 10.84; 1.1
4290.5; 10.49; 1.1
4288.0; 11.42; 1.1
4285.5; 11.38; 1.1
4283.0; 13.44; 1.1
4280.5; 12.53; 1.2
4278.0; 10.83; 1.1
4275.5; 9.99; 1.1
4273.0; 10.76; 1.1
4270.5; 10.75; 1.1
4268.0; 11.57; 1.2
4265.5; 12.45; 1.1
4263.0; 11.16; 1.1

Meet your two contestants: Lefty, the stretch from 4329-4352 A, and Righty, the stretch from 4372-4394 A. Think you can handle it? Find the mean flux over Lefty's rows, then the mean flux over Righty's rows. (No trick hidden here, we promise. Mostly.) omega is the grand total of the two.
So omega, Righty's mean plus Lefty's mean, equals 23.9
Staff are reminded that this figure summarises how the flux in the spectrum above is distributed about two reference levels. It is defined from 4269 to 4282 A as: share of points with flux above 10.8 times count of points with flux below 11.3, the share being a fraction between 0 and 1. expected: 1.6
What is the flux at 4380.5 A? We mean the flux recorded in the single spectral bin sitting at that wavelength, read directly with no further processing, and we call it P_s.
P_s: 10.35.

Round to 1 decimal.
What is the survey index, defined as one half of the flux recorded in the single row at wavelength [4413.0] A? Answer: 5.8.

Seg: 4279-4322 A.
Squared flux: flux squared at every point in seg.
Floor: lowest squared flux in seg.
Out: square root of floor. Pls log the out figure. 7.38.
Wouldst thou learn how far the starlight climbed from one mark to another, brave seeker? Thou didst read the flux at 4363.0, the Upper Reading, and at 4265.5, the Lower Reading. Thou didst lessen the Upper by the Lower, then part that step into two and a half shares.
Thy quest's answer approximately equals 1.2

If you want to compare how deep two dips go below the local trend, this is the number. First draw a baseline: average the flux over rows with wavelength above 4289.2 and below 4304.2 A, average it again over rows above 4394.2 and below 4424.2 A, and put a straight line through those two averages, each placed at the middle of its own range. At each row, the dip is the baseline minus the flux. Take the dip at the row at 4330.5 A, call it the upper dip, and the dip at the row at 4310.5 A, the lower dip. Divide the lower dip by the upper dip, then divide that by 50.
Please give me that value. 0.00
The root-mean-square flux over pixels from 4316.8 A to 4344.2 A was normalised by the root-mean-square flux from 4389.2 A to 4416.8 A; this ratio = 0.99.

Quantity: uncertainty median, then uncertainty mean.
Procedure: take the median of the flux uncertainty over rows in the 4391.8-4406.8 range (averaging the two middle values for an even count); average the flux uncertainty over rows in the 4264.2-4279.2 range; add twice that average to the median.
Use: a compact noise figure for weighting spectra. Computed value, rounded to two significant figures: 3.5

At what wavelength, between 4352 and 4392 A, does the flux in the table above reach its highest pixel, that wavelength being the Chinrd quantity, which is 4363.0 A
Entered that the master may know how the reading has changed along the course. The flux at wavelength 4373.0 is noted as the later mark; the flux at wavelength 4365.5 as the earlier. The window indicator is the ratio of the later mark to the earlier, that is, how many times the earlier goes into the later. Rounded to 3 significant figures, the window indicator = 1.04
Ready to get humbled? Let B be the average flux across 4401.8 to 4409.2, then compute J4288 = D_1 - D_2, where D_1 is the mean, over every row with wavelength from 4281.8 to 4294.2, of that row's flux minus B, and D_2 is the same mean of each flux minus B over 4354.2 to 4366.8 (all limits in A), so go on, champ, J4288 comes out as -2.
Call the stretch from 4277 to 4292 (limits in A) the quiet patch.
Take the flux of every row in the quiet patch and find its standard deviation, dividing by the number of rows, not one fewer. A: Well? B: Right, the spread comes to 1.0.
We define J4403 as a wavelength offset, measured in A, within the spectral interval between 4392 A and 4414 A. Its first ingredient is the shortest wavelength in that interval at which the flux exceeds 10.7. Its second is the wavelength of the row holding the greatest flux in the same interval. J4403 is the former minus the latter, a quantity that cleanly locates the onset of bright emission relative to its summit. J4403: -17.5 A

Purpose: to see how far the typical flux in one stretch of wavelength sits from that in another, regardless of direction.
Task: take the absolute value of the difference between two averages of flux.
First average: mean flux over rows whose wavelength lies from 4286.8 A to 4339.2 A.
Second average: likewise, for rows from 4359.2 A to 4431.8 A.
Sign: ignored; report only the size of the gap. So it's 1.4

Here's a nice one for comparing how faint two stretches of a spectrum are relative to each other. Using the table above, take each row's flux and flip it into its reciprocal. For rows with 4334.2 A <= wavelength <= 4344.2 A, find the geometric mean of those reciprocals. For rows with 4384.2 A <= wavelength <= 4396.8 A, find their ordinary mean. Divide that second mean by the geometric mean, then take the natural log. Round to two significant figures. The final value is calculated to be -0.11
